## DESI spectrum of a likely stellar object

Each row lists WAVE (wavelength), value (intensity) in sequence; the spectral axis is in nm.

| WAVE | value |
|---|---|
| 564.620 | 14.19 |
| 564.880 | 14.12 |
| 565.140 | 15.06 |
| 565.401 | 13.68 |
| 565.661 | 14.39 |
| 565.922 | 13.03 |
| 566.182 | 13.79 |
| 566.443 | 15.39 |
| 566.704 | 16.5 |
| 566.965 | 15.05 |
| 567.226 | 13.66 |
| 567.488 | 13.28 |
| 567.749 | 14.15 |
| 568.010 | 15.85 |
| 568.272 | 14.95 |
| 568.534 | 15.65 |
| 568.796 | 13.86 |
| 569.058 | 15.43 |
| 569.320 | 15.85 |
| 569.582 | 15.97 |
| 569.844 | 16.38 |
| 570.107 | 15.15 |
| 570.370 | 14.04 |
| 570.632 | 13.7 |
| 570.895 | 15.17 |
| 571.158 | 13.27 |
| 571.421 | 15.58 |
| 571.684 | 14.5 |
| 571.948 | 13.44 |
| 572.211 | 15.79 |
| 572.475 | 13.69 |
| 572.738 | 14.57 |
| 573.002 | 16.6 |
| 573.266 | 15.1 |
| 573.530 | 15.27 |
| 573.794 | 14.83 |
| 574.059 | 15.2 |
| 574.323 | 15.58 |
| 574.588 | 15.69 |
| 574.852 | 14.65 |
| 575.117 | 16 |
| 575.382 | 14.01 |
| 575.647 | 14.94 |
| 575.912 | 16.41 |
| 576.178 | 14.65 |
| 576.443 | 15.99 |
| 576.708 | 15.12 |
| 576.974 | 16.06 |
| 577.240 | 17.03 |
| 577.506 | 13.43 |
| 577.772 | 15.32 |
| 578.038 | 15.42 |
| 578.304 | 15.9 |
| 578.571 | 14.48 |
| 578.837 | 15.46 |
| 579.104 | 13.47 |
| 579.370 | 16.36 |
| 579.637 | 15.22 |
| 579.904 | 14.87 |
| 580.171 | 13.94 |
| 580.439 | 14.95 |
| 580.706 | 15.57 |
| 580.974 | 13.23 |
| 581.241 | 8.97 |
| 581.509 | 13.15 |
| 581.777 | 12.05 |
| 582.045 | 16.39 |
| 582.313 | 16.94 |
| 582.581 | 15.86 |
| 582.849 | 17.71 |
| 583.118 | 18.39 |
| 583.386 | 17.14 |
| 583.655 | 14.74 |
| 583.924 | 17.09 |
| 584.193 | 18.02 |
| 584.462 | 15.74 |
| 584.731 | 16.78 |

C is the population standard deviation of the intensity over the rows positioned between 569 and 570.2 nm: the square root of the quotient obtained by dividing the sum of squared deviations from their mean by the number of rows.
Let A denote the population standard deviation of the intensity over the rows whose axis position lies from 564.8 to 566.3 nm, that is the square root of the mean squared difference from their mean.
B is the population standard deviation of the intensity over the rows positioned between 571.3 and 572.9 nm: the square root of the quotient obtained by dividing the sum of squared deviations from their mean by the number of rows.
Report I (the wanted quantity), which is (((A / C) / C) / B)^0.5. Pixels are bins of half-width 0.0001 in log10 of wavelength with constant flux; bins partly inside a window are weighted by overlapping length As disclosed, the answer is 2.0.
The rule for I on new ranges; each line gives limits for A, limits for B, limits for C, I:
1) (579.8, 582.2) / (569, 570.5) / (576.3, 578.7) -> 1.7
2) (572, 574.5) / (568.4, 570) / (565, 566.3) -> 1.4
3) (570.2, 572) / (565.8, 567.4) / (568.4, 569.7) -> 1.1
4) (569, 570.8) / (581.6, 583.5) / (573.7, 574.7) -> 2.1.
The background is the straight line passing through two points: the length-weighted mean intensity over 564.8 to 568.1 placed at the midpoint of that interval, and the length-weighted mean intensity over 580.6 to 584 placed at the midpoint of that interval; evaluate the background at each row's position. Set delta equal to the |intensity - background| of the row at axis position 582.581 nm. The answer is 0.7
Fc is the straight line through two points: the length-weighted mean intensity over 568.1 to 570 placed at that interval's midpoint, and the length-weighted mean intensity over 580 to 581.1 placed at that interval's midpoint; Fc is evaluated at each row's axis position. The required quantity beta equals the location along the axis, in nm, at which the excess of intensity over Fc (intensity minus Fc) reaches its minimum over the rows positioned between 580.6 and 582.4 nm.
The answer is 581.241 nm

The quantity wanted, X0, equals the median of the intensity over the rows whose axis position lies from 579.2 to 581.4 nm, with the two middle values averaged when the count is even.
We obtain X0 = 14.9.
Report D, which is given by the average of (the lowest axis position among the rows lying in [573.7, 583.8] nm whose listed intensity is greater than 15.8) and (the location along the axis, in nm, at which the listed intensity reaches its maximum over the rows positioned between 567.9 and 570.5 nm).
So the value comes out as 572.48 nm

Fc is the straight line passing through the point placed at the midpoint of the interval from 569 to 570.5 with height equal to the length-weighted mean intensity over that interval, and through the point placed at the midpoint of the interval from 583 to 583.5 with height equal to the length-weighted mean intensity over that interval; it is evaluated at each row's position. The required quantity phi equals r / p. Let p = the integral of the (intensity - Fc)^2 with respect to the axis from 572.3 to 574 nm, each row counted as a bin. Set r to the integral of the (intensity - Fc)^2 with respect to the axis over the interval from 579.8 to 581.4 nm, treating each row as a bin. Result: 10.5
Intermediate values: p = 2.9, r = 31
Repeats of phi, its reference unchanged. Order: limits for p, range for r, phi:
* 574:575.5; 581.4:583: 5.2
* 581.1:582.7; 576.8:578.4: 0.1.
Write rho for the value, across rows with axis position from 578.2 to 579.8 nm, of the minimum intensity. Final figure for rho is 13.47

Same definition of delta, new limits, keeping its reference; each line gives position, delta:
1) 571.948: 1.2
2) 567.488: 1.2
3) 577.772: 0.4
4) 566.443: 0.9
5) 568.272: 0.4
